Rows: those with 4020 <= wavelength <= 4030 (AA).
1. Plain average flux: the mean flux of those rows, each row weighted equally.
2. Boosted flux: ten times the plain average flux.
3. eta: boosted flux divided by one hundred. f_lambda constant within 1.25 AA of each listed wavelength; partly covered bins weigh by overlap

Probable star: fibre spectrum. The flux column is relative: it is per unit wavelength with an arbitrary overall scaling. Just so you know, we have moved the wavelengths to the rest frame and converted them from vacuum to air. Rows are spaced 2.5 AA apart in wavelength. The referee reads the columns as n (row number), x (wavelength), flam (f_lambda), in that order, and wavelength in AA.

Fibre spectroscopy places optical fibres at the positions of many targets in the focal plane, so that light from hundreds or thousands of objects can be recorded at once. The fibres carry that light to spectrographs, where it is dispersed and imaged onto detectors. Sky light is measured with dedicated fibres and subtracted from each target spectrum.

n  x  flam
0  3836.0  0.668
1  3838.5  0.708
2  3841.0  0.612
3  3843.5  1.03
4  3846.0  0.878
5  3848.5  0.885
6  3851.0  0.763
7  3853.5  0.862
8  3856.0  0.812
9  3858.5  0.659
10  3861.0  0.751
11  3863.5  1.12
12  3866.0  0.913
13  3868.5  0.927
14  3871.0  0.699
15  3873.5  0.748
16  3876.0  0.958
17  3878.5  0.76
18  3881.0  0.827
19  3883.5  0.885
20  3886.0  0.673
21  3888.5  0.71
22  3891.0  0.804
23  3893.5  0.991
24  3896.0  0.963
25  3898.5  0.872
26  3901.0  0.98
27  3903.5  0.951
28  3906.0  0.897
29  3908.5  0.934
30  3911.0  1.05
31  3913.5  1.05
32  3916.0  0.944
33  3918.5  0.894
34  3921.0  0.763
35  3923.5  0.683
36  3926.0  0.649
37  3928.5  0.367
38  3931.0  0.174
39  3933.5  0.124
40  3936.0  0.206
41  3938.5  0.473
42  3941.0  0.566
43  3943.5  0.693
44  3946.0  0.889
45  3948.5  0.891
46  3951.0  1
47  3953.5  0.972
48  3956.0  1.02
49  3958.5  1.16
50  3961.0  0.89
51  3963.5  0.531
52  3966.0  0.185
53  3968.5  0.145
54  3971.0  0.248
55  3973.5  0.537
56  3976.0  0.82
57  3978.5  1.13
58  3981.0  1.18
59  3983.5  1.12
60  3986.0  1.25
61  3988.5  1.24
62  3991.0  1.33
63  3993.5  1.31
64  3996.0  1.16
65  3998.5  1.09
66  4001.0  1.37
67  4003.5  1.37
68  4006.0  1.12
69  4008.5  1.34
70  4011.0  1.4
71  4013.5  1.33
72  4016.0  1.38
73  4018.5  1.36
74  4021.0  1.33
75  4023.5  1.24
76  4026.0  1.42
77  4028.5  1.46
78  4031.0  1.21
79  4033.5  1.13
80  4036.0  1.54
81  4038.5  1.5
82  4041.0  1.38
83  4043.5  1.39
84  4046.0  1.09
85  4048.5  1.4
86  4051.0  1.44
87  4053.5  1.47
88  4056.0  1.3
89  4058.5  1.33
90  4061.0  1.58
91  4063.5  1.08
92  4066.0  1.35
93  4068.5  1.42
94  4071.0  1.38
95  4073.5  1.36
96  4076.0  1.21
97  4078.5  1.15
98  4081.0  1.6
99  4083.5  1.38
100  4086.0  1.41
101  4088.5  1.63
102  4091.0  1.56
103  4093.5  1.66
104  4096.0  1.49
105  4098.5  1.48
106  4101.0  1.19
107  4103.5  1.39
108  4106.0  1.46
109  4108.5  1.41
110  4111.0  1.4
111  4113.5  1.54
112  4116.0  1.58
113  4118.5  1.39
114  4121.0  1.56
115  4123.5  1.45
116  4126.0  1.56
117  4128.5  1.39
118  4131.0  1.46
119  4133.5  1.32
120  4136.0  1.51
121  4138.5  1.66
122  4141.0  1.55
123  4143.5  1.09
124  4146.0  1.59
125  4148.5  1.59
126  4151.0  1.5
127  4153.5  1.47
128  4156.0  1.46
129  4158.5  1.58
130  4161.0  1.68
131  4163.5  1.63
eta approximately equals 0.14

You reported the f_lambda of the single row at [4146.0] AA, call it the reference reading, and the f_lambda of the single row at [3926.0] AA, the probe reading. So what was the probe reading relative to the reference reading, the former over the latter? 0.41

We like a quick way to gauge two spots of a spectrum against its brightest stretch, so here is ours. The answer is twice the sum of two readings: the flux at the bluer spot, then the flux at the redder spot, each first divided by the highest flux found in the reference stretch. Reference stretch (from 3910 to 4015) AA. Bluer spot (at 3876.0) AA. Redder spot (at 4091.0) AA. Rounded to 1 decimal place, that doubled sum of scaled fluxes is 3.6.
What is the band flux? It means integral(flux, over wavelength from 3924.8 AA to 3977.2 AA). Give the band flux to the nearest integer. 31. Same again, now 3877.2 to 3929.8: 44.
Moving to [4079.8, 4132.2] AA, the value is 77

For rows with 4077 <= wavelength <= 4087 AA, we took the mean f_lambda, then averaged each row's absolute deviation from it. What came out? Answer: 0.12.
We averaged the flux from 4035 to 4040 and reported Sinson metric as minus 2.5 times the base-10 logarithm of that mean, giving -0.45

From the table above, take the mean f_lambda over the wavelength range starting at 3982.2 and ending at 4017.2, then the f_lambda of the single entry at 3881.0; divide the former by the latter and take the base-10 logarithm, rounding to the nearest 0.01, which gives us 0.19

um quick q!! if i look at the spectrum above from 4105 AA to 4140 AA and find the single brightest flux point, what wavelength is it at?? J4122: 4138.5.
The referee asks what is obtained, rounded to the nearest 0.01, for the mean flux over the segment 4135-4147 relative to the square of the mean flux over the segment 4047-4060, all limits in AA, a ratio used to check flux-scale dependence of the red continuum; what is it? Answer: 0.77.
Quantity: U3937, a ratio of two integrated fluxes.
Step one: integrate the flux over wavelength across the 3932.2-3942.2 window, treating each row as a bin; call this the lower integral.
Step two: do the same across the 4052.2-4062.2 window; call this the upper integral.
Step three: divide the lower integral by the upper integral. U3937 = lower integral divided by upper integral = 0.24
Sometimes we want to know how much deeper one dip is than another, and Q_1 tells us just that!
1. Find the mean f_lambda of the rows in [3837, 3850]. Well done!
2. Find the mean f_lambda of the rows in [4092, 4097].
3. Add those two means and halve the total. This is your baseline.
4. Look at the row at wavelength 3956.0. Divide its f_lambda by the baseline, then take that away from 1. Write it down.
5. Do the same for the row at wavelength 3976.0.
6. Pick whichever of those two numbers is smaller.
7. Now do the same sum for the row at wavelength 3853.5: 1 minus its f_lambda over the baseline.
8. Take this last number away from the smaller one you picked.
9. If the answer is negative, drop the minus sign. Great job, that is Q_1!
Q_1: 0.13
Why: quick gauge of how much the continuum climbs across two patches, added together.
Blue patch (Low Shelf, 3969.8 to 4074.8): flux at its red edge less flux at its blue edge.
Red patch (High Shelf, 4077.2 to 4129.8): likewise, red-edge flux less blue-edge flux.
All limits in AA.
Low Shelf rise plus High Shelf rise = 1.4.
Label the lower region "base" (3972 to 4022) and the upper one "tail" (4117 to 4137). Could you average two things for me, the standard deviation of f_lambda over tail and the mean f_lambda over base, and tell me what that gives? 0.64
